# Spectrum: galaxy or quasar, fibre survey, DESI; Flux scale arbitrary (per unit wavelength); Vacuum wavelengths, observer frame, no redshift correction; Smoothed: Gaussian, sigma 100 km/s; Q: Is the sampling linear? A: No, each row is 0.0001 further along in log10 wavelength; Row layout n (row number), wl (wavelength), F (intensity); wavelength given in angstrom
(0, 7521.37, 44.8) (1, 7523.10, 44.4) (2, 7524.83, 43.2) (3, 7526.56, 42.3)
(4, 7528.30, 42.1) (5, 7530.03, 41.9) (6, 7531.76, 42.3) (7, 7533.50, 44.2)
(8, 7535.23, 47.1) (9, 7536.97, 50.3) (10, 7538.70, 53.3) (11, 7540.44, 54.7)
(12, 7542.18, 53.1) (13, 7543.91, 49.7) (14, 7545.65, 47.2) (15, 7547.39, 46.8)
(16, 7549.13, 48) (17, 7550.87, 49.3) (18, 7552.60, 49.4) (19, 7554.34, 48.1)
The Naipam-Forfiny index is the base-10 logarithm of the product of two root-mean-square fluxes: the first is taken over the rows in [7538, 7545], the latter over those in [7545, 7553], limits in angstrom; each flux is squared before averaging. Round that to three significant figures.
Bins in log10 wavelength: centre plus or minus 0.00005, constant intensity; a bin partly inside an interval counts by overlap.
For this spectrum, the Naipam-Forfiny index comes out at 3.40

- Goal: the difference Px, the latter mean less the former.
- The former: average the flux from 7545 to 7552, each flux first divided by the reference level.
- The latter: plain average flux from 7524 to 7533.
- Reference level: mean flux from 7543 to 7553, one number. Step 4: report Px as 41.4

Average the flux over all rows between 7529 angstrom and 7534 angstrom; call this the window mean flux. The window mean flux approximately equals 43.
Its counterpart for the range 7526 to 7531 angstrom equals 42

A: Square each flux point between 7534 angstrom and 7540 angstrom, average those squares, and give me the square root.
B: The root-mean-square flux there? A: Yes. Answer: 50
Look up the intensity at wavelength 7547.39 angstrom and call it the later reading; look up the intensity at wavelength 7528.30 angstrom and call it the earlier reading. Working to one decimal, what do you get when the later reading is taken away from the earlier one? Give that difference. -4.7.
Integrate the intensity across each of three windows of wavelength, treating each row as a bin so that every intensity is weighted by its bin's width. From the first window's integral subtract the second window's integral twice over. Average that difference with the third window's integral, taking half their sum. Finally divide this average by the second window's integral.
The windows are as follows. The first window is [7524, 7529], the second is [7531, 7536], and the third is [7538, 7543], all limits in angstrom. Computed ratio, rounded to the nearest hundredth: 0.08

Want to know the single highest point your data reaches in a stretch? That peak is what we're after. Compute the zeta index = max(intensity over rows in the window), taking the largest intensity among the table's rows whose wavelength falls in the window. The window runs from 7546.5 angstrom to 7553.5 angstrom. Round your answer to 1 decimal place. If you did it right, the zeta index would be 49.4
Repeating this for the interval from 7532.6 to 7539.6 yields 53.3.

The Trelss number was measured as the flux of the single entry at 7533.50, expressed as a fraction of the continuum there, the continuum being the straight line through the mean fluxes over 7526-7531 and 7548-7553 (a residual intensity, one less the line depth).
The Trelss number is 1.01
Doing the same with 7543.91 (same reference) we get 1.06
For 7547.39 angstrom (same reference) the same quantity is 0.98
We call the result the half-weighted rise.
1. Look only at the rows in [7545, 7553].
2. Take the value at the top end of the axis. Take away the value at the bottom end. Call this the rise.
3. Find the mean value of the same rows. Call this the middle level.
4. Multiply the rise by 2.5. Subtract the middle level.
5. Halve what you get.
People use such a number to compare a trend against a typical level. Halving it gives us -21.3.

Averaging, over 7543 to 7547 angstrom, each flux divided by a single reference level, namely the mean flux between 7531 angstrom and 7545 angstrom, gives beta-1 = 0.98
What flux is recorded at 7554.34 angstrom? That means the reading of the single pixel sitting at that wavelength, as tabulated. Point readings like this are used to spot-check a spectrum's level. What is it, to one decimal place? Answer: 48.1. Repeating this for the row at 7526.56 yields 42.3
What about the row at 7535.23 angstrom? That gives 47.1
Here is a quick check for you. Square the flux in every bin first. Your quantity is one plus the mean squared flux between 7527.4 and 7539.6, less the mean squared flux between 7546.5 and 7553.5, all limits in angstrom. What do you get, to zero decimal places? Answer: -217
